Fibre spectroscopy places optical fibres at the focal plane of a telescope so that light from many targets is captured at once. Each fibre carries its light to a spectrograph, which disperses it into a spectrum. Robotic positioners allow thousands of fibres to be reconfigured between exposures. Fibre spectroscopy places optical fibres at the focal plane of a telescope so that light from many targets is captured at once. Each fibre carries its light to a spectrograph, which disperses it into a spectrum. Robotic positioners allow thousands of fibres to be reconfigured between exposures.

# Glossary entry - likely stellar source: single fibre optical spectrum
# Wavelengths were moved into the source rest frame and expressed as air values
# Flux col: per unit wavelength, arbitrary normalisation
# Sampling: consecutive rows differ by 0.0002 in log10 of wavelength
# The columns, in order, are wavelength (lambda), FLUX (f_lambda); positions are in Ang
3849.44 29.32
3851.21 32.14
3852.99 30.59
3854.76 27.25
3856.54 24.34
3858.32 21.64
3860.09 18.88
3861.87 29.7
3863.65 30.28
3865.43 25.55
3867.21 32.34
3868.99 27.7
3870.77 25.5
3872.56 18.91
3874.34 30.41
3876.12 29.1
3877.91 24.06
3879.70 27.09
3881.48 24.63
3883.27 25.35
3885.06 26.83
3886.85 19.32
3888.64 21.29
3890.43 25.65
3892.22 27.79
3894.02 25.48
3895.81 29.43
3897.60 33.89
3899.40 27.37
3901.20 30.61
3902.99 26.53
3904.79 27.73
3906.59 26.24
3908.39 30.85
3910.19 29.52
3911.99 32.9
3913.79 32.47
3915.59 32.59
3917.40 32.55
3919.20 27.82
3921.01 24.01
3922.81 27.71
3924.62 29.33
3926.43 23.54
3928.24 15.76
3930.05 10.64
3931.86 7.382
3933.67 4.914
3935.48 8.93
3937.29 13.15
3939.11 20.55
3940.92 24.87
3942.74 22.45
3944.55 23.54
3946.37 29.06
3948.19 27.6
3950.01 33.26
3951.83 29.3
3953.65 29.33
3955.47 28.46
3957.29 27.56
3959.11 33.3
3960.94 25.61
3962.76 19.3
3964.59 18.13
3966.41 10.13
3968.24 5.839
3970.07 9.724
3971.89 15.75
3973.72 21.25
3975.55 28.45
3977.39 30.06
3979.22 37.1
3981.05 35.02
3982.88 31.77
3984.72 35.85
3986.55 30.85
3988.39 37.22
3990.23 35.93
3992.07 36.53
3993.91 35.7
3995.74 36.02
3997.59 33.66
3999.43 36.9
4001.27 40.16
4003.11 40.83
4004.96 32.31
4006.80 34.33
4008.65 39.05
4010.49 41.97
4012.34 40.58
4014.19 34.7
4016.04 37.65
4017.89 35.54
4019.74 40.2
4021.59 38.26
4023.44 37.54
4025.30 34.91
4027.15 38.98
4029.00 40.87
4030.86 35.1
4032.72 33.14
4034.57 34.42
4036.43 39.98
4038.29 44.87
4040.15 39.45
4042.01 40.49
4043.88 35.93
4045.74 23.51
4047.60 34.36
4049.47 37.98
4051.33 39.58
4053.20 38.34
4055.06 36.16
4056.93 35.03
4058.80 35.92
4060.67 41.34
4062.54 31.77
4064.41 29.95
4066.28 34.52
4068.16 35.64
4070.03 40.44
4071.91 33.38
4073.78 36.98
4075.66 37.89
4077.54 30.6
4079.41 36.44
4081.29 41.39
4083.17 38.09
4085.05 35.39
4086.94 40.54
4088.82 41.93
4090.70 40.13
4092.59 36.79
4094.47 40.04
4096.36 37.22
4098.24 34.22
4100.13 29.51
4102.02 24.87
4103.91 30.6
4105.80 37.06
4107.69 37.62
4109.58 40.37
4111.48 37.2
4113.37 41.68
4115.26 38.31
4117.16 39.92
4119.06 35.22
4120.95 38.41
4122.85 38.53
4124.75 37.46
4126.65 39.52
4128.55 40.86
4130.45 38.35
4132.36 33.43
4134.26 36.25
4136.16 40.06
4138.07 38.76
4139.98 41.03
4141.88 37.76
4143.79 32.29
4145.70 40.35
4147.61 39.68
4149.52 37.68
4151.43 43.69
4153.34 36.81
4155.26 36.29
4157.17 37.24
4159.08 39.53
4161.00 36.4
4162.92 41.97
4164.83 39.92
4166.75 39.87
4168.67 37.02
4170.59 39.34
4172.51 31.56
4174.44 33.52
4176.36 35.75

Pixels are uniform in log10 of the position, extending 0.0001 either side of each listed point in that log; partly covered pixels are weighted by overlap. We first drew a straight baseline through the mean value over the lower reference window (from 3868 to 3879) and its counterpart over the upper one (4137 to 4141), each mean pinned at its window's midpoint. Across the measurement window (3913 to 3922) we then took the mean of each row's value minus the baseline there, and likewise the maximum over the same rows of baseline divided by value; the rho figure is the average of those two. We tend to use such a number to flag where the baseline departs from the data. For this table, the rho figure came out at 1.4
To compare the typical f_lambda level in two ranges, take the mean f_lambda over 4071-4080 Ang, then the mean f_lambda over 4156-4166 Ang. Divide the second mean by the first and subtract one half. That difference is 0.61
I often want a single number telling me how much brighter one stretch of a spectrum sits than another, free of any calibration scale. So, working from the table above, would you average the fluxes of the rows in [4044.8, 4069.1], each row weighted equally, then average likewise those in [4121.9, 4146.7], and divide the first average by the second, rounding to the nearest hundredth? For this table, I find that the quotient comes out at 0.92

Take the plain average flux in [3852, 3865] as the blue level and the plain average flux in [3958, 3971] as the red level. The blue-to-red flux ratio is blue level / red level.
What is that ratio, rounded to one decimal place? 1.5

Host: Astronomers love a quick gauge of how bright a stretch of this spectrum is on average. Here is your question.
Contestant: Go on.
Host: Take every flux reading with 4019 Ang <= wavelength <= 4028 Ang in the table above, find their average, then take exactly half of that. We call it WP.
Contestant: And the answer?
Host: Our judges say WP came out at 19.0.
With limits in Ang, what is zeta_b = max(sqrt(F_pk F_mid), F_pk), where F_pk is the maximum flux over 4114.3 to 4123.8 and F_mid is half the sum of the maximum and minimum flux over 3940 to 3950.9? 39.9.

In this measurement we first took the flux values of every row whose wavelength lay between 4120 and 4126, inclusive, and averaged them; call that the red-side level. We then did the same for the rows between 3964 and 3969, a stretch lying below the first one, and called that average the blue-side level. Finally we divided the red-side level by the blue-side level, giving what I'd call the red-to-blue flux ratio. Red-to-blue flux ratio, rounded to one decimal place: 3.4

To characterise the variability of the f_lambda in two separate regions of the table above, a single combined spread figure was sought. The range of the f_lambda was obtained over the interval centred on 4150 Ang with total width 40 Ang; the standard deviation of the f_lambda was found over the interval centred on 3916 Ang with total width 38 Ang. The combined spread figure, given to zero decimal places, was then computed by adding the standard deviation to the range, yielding 20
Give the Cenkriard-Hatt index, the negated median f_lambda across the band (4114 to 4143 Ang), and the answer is -38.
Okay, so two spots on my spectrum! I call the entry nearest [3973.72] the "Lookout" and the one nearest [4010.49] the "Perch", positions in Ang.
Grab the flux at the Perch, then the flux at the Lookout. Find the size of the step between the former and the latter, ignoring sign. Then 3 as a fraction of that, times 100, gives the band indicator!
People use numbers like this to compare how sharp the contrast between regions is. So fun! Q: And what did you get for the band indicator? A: 14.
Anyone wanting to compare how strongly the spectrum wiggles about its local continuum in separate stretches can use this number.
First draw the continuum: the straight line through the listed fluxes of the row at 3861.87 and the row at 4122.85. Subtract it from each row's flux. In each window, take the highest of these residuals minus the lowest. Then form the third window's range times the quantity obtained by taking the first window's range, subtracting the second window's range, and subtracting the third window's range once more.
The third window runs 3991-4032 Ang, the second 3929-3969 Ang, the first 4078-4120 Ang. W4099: -189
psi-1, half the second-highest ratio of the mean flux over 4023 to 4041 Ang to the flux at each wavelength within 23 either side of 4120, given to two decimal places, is 0.64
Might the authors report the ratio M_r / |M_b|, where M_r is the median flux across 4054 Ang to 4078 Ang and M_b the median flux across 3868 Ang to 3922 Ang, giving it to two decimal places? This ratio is 1.29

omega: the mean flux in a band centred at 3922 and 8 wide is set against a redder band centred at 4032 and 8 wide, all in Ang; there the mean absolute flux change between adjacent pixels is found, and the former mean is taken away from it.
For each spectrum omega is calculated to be -24.2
